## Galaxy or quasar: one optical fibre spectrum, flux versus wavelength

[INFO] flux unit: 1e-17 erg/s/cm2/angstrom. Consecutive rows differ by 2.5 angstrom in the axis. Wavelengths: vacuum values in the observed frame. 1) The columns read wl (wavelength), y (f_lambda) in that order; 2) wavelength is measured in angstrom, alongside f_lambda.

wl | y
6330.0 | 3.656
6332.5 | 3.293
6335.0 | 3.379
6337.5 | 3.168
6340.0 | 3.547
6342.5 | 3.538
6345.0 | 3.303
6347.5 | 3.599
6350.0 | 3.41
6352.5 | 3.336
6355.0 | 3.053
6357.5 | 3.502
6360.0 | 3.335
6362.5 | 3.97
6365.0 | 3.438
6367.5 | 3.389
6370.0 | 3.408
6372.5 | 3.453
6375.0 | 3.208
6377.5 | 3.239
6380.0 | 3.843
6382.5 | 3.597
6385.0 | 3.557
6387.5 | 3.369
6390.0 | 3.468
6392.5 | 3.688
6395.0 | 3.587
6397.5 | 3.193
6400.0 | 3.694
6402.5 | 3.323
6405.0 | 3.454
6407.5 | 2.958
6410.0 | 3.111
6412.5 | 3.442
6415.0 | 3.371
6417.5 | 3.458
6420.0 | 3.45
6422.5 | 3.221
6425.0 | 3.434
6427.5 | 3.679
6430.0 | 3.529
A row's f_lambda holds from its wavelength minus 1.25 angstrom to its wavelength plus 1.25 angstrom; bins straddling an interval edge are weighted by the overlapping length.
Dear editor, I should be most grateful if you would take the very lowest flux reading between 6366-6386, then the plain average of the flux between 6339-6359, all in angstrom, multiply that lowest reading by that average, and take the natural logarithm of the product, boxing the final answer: 2.39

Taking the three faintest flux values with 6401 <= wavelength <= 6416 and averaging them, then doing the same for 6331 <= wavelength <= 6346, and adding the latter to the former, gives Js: 6.39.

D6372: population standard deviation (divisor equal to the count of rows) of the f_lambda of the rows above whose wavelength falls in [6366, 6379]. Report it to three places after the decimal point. 0.097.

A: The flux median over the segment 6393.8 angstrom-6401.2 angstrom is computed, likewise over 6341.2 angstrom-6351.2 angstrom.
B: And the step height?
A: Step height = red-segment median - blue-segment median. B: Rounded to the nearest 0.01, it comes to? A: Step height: 0.11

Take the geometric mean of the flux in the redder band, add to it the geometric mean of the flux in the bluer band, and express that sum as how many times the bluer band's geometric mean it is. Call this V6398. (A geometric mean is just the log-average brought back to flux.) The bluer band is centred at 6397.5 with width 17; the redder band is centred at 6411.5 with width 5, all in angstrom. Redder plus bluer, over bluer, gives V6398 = 1.94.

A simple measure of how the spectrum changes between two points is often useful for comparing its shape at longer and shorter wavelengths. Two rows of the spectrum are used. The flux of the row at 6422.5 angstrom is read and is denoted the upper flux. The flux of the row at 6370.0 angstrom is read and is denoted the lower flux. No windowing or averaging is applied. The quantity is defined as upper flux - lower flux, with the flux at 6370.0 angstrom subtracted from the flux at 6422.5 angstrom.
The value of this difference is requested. -0.2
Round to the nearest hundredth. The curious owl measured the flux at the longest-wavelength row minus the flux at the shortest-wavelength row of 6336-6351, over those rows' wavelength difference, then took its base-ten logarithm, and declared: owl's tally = -1.71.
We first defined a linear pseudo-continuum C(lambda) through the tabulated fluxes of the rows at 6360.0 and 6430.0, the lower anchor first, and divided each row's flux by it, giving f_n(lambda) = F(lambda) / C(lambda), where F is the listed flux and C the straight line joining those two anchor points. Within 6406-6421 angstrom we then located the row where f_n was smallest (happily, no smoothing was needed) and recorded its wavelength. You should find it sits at 6407.5 angstrom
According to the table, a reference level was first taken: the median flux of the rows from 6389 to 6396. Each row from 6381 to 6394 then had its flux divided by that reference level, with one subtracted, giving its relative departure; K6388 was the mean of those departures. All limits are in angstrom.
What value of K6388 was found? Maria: -0.01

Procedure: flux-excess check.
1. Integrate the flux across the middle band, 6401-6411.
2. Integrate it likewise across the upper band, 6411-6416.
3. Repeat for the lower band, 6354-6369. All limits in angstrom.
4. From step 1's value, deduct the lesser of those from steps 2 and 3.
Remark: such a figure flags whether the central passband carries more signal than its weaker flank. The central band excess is 15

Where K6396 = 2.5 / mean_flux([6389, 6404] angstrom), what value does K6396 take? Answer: 0.716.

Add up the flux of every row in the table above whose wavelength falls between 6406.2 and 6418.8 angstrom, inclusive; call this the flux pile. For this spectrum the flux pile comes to 16.3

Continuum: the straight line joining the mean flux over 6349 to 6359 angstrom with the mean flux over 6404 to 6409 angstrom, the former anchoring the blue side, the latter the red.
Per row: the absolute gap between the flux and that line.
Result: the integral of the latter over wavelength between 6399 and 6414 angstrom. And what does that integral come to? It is 3.5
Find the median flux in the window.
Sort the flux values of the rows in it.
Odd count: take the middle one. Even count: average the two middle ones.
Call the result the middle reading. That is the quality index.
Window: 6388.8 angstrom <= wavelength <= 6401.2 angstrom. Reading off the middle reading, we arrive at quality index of 3.59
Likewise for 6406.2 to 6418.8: 3.37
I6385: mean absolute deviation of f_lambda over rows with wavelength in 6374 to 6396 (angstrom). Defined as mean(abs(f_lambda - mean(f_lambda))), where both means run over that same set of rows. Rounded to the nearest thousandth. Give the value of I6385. 0.165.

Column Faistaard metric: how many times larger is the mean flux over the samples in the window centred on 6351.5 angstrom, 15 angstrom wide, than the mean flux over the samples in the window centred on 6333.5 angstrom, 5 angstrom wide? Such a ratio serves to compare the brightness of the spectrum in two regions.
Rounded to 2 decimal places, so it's 1.01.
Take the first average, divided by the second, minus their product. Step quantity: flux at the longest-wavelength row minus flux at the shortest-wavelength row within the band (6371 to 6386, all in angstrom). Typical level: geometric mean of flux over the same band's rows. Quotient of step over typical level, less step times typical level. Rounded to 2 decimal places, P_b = -0.33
